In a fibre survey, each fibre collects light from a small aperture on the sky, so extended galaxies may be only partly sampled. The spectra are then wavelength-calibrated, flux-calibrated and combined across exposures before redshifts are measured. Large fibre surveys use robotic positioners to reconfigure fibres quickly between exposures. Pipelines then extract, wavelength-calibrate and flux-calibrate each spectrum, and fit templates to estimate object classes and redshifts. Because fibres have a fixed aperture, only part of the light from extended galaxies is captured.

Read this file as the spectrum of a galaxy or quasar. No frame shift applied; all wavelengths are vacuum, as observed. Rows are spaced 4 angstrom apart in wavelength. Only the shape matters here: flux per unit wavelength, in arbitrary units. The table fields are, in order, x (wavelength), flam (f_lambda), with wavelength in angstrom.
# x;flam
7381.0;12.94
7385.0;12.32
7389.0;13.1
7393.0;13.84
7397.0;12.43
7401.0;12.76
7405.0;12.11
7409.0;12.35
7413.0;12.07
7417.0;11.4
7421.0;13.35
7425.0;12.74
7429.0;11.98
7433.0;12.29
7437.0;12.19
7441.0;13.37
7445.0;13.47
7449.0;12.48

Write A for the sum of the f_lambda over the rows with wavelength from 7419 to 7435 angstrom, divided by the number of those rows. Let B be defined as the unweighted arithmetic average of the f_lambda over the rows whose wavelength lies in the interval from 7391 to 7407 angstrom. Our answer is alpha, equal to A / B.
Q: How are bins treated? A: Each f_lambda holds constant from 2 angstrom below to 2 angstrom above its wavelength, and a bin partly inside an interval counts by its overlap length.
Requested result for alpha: 0.98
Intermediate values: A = 12.6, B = 12.8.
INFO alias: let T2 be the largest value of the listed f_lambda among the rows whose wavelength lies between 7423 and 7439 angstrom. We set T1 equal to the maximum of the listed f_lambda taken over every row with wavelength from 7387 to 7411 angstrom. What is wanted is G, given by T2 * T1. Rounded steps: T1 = 13.84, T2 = 12.74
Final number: 176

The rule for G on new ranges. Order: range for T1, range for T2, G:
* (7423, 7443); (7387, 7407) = 185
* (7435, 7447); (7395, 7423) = 180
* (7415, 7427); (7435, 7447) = 180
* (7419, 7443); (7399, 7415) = 171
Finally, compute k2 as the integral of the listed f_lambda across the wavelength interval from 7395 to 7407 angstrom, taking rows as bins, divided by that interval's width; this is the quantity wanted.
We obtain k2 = 12.4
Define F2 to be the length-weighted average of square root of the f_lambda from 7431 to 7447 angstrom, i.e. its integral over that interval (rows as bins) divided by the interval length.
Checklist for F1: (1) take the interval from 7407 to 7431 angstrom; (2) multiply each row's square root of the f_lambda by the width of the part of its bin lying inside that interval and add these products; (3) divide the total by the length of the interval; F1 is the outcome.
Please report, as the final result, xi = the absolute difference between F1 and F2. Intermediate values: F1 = 3.51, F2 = 3.58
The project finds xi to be 0.07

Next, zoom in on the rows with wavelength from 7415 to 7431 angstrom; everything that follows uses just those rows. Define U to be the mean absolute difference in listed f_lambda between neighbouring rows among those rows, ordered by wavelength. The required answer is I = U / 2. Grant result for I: 0.55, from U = 1.1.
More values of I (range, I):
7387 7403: 0.41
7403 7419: 0.20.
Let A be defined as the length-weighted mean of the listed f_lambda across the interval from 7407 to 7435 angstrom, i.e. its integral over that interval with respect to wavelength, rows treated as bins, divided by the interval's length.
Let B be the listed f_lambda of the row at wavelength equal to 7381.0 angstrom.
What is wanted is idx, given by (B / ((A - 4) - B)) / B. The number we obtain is -0.216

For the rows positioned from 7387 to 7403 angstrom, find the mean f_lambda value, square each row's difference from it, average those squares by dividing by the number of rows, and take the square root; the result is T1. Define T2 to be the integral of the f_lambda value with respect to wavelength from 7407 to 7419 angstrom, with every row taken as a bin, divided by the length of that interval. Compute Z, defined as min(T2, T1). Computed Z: 0.52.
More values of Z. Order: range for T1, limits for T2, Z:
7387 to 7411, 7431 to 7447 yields 0.57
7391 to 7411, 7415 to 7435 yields 0.61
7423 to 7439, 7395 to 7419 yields 0.28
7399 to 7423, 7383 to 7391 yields 0.61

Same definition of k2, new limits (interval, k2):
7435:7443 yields 12.8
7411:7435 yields 12.3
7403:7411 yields 12.2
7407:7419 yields 11.9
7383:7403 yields 12.9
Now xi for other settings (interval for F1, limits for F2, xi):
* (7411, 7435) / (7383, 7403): 0.08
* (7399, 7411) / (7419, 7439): 0.01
